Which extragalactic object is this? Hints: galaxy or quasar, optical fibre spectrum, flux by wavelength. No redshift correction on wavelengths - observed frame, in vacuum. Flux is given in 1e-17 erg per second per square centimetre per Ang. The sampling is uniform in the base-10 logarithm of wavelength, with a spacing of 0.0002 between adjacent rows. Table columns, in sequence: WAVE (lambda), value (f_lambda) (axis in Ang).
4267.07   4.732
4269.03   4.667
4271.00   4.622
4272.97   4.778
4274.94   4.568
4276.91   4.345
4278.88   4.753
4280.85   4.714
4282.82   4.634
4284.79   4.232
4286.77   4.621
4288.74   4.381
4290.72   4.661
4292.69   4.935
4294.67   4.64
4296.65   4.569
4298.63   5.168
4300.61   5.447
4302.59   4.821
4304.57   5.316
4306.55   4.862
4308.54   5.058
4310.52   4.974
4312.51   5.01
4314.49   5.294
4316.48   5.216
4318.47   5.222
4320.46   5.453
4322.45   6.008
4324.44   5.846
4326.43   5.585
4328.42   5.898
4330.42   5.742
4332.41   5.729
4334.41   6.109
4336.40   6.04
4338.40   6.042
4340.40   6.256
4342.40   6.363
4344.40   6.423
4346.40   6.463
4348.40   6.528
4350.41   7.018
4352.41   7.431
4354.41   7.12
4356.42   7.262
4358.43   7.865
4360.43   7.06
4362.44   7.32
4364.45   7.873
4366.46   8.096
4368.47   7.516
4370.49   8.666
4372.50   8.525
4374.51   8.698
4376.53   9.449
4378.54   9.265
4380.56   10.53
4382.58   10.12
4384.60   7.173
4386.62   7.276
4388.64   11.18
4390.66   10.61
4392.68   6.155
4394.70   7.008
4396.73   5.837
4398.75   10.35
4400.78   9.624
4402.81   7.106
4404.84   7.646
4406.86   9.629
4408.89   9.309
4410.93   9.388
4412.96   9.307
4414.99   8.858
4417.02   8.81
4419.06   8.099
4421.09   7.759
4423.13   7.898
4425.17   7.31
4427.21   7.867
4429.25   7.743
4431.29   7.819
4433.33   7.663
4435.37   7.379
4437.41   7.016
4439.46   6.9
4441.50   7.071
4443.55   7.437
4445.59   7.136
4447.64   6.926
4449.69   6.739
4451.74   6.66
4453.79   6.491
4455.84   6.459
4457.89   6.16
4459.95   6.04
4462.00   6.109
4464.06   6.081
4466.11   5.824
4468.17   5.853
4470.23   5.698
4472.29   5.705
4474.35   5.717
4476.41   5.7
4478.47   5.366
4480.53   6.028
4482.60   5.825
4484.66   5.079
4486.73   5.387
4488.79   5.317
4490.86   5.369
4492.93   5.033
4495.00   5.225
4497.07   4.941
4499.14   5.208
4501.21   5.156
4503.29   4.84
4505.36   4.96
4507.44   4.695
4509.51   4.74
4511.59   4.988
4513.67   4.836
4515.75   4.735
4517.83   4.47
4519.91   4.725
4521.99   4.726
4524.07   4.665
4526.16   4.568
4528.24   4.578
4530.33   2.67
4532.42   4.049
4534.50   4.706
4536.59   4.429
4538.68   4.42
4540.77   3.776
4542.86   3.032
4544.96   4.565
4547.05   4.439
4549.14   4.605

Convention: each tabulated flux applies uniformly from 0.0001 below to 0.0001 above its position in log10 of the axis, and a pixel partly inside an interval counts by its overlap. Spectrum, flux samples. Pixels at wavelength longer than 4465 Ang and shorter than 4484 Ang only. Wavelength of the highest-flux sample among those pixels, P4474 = 4480.53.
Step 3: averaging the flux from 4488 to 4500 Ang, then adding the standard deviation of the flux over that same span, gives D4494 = 5.3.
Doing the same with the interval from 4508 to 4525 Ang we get 4.9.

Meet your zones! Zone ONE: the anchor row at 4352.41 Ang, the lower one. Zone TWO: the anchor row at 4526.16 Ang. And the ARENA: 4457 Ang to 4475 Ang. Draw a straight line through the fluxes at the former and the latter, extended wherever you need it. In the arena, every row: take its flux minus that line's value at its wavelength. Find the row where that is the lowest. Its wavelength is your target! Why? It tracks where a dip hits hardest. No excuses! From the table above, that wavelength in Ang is 4470.23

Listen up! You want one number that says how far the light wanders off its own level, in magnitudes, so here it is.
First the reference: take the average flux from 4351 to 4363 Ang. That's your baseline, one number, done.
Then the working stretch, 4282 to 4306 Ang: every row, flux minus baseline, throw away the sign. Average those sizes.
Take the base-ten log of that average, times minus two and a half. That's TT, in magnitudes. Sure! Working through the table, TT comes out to -1.0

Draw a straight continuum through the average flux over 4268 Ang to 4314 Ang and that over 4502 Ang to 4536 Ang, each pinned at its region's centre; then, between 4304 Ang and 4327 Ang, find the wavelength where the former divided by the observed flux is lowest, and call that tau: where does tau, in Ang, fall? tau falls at 4322.45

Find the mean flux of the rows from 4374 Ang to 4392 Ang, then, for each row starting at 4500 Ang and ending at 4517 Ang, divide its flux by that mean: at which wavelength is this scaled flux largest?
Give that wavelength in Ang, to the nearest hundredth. 4501.21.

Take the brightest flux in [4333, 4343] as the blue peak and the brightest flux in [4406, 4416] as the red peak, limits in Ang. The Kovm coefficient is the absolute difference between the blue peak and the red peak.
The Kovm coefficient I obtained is 3.3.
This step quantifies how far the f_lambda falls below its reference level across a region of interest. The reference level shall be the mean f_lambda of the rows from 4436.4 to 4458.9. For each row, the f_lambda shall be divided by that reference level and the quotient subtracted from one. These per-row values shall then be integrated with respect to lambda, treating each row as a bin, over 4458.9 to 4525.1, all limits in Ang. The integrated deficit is 15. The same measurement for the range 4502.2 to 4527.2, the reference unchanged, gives 8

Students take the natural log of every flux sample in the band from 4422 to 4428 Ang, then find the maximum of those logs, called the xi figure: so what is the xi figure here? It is 2.07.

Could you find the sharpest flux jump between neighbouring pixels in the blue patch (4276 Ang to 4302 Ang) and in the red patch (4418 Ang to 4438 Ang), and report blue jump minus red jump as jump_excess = 0.01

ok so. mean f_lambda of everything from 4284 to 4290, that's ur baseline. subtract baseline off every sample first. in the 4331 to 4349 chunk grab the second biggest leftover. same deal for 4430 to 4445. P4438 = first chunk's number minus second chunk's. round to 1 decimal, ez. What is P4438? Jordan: -1.2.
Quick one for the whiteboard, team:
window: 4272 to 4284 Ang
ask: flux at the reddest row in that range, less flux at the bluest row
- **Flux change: -0.1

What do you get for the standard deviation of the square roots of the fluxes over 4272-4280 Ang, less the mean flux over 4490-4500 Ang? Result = -5.11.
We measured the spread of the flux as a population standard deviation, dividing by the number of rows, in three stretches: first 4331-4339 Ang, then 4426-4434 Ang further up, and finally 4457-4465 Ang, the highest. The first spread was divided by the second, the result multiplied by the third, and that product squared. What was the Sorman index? 0.007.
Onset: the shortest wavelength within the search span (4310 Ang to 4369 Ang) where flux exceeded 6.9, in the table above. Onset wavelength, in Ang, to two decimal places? 4350.41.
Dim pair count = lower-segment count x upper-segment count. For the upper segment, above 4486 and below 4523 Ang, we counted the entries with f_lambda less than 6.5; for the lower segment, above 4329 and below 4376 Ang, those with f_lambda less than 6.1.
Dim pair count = 72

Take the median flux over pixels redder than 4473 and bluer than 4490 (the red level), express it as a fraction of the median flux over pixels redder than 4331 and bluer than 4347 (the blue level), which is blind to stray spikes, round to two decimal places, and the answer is 0.90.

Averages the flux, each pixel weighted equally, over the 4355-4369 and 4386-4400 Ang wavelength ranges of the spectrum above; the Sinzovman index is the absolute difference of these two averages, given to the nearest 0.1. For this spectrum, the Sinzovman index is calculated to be 0.8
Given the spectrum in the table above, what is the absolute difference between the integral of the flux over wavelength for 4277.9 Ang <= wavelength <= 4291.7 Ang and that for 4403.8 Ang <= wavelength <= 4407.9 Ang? 28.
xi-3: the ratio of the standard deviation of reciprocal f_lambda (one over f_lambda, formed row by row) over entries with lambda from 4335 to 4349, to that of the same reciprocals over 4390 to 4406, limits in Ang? 0.17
